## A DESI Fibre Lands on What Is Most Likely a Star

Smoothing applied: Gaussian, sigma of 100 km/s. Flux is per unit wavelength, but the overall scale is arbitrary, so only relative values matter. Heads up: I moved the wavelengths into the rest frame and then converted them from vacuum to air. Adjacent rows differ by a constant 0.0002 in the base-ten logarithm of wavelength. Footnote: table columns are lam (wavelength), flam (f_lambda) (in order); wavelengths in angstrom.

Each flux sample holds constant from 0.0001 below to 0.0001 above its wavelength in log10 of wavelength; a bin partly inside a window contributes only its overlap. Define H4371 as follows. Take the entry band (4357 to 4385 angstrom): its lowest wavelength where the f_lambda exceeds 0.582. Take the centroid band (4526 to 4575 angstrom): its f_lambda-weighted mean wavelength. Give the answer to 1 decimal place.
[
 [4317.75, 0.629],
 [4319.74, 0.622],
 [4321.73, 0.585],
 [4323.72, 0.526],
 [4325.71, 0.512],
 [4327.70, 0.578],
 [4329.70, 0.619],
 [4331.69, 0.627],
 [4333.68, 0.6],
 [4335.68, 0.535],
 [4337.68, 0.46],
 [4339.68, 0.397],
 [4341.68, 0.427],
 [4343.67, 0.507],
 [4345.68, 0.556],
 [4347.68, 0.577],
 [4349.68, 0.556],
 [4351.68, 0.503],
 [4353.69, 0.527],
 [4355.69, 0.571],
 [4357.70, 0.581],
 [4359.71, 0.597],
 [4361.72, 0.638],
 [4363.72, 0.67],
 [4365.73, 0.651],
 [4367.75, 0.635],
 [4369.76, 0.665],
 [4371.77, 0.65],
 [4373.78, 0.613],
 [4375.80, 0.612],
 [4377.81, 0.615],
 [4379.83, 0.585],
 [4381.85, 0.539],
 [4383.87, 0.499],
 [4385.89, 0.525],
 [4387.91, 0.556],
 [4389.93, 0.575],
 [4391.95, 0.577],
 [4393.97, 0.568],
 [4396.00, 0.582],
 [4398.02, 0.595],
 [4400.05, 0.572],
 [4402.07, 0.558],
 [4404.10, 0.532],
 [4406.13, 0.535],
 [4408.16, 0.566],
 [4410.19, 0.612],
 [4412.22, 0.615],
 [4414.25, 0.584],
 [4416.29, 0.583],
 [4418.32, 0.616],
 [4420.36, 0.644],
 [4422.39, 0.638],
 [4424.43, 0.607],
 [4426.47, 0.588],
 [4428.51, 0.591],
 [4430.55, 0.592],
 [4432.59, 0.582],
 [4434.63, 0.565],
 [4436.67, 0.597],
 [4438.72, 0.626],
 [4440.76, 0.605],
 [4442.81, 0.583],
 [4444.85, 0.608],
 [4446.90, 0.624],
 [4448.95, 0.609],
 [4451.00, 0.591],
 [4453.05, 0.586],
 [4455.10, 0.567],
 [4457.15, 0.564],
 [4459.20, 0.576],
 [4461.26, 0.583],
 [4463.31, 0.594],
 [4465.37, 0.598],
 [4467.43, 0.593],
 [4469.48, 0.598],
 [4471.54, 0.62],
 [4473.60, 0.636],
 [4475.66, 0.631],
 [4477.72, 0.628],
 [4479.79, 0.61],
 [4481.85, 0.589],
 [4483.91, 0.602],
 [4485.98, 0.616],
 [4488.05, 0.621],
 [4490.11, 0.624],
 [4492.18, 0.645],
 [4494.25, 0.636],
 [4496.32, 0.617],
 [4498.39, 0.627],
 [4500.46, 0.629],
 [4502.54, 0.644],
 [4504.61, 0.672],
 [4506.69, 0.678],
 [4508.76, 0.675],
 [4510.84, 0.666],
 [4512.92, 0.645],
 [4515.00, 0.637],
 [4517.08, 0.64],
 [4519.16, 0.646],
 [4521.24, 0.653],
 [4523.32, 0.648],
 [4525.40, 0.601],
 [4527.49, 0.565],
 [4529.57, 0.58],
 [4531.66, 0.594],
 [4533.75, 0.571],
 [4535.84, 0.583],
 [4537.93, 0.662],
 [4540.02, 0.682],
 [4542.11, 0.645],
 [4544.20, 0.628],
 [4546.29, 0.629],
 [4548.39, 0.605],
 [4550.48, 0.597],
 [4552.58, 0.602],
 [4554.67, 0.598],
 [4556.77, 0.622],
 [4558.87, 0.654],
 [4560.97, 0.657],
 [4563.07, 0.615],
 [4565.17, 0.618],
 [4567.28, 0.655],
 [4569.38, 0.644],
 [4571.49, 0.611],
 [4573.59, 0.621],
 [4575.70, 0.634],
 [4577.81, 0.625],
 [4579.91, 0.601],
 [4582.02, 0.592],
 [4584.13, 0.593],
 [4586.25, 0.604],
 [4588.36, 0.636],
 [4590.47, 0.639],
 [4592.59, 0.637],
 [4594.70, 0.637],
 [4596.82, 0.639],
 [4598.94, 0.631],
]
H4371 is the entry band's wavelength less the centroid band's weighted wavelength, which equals -191.1 angstrom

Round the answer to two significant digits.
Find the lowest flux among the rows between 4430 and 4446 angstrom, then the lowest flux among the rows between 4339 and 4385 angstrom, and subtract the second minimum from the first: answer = 0.17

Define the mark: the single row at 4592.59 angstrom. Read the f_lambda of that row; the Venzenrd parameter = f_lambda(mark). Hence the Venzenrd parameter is 0.637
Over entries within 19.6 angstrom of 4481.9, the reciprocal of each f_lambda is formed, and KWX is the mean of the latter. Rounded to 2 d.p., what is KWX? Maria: 1.62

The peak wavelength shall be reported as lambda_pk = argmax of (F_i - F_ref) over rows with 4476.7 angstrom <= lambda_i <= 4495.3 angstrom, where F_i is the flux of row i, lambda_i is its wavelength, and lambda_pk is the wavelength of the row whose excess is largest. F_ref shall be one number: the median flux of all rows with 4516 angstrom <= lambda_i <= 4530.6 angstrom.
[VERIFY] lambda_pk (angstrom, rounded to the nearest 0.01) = 4492.18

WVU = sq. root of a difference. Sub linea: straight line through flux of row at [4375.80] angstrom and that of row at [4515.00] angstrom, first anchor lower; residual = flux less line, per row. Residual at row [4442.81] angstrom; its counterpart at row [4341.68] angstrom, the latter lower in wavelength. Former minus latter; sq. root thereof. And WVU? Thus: 0.37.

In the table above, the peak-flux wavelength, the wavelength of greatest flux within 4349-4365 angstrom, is 4363.72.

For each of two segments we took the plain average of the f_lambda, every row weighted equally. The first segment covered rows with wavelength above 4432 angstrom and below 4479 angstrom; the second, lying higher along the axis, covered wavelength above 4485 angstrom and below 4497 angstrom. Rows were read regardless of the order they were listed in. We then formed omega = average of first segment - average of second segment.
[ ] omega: -0.028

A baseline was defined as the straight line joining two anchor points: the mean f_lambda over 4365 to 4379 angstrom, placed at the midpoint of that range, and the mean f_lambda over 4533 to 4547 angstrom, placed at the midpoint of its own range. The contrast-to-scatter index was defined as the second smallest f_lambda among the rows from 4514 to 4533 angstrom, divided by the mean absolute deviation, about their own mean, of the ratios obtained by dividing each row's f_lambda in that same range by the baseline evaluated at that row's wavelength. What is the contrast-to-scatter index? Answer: 12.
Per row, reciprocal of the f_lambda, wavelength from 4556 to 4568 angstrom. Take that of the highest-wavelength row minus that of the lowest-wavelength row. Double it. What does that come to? -0.16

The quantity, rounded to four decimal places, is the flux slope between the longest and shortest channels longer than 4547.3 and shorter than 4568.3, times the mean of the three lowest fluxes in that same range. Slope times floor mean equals 0.0016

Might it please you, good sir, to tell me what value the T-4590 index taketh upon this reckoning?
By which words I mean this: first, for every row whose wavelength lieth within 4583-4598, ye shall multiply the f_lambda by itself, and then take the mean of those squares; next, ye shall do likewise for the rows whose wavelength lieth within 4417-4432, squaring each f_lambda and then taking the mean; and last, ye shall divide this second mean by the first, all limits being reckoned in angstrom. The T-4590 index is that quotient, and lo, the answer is 0.95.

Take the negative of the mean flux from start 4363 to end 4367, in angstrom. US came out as -0.66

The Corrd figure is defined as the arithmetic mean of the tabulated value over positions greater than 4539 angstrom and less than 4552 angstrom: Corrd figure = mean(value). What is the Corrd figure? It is 0.63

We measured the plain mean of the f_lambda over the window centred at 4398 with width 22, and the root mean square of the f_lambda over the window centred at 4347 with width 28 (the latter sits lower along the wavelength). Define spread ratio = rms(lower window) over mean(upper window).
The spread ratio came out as 0.941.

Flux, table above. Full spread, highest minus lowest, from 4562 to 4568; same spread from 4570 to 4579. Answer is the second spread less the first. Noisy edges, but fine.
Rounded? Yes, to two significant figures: -0.017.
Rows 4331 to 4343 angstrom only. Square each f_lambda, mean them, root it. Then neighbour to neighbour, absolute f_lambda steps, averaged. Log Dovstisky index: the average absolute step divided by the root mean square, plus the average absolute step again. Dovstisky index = 0.153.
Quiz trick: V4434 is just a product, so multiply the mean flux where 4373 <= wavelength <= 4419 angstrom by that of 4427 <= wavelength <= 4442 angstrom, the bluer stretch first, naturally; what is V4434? 0.341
